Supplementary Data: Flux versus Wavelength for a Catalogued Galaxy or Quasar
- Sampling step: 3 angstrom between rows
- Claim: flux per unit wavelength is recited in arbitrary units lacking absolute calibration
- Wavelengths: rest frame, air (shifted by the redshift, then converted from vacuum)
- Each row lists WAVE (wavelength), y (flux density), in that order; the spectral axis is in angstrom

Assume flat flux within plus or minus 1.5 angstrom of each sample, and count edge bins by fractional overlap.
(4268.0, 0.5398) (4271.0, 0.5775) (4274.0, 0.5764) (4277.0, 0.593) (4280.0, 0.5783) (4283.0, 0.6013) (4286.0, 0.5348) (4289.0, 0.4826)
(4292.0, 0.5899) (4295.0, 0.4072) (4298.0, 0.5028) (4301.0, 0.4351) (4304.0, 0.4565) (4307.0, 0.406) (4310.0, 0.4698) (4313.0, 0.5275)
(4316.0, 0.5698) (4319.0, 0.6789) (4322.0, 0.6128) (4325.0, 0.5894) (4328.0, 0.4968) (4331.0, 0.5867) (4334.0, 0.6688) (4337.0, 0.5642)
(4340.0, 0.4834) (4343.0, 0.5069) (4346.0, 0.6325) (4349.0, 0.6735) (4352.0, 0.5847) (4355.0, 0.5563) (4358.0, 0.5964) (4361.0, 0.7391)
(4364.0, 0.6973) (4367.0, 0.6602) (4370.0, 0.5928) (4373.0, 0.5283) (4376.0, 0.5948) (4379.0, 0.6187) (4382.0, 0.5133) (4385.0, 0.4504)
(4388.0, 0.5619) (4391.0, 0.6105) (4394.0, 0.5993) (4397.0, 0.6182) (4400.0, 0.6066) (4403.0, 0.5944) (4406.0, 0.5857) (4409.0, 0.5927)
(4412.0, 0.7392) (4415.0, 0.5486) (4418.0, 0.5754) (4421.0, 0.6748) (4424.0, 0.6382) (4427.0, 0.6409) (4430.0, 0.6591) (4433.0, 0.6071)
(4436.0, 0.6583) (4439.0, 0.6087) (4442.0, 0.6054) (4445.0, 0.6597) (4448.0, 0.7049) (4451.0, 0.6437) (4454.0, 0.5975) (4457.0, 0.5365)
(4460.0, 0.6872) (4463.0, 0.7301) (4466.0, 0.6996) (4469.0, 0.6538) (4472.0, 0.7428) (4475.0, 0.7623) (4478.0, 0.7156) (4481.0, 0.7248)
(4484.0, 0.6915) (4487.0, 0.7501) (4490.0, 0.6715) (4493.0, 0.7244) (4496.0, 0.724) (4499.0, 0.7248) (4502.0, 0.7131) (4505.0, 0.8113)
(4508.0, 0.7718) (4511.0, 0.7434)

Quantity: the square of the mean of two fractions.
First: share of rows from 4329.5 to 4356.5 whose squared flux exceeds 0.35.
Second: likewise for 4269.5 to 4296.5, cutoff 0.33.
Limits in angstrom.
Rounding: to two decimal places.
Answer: 0.25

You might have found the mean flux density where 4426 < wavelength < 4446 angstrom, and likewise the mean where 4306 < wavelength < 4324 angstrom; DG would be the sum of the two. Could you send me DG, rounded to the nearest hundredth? 1.18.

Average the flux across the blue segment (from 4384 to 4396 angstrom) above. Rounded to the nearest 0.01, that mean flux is 0.56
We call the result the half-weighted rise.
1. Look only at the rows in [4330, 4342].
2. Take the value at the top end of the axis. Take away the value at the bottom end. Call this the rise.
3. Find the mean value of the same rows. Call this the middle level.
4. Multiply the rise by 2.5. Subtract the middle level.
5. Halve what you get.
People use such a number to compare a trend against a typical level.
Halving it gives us -0.42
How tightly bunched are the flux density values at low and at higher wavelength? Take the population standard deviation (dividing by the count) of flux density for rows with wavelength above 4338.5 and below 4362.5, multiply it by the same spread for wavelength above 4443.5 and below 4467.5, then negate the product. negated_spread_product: -0.0047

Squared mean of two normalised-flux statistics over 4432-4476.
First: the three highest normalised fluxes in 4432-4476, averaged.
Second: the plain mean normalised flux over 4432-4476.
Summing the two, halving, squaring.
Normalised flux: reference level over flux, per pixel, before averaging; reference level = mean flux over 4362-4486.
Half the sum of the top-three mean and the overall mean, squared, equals 1.1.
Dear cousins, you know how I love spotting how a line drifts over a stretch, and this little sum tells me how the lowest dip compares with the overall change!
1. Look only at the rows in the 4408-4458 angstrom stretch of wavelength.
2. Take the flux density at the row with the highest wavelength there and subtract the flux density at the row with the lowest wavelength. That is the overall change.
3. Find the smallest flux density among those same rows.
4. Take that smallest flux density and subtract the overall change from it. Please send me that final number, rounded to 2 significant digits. 0.59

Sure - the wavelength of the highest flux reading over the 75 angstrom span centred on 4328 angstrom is 4361.0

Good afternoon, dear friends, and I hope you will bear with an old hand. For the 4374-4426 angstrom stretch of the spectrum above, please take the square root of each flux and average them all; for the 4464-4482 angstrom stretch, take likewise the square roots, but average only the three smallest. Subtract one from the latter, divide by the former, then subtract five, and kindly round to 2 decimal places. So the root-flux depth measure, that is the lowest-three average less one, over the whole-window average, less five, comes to -5.22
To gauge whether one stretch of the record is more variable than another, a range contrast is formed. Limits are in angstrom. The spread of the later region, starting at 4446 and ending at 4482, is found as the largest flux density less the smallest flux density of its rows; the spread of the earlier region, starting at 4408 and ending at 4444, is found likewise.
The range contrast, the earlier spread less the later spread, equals -0.035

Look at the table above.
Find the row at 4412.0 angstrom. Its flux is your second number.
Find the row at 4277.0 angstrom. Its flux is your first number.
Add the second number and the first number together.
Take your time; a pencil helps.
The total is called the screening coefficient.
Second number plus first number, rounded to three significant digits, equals 1.33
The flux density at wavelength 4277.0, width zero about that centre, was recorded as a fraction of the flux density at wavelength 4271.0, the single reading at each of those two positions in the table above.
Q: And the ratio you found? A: 1.03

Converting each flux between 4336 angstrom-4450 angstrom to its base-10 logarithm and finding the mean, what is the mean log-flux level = -0.22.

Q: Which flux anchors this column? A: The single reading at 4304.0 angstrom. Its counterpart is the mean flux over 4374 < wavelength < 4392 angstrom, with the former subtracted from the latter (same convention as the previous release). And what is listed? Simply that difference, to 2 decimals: 0.10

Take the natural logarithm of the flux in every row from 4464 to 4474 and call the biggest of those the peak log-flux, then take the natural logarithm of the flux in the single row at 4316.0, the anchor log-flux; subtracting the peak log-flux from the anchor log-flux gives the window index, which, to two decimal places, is -0.27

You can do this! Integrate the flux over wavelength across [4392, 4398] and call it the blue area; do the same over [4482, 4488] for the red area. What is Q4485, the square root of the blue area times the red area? 4.0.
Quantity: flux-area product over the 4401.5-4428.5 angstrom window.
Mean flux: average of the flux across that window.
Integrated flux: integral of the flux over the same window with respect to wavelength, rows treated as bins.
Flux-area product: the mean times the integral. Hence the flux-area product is 10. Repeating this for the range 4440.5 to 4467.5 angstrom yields 11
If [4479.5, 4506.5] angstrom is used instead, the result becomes 14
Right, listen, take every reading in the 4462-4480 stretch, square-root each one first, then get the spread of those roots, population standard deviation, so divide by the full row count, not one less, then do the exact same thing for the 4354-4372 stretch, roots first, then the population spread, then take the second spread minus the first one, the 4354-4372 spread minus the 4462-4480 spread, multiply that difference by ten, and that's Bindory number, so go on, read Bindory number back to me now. 0.19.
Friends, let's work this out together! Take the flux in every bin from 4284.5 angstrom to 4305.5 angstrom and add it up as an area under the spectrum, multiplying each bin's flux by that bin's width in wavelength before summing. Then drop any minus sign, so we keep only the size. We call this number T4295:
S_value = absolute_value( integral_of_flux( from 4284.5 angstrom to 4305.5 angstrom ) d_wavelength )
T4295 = 10.2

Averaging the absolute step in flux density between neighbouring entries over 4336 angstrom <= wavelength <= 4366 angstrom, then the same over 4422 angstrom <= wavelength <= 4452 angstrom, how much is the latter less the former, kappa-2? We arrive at -0.031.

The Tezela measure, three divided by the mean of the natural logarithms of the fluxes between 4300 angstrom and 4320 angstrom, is -4.3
